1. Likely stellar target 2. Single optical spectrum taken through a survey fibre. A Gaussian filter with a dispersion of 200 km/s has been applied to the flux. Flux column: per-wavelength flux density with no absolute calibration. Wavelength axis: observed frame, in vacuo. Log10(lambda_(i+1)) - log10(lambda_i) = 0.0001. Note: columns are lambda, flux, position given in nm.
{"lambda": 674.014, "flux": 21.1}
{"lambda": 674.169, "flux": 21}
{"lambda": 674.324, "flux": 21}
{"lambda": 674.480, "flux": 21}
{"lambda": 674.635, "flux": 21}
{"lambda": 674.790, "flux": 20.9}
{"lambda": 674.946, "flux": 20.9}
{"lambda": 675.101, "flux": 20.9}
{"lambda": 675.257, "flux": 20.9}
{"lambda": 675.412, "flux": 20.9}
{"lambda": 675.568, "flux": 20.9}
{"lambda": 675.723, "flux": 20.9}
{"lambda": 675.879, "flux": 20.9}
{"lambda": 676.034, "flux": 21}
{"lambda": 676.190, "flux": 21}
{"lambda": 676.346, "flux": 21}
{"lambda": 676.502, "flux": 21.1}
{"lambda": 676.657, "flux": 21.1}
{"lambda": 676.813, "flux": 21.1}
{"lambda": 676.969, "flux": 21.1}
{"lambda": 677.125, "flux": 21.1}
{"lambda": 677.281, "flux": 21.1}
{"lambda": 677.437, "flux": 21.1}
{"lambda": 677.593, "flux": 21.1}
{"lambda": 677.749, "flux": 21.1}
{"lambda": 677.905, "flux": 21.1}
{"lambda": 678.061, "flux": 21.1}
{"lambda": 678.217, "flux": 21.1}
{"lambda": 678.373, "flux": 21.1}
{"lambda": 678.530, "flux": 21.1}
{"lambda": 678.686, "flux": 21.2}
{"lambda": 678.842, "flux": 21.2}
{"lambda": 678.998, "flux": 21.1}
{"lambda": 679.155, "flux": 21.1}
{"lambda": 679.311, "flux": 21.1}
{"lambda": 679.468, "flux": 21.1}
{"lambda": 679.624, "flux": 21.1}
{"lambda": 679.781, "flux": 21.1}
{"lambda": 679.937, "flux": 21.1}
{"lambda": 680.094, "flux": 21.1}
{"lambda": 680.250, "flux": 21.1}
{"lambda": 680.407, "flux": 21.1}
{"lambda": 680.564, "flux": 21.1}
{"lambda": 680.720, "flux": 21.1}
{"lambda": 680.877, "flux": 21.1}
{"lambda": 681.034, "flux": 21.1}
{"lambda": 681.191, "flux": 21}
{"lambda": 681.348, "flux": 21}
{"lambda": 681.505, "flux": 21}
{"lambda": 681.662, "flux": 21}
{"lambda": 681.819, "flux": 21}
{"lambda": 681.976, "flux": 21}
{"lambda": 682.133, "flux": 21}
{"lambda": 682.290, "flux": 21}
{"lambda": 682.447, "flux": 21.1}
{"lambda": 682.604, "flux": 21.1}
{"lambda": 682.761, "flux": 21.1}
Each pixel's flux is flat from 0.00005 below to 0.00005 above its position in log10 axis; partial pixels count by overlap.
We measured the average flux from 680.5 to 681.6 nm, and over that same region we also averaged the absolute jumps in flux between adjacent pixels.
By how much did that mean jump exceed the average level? -21.04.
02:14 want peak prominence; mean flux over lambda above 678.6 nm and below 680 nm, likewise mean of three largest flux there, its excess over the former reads 0.04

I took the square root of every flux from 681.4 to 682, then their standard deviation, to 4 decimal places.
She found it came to 0.0000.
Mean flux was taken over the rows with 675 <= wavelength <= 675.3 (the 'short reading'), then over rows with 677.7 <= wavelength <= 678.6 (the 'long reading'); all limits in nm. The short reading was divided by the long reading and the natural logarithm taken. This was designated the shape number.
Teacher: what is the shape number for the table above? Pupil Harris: -0.010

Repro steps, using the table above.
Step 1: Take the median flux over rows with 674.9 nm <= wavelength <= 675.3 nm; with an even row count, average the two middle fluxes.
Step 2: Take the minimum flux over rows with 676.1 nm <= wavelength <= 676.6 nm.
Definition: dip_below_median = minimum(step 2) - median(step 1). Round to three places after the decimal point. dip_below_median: 0.100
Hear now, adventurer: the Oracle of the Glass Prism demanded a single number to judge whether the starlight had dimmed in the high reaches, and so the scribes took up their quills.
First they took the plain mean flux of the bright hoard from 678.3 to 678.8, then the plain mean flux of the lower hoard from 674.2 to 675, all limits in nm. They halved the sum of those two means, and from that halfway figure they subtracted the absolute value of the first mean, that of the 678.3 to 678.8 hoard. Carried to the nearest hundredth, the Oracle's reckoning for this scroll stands -0.09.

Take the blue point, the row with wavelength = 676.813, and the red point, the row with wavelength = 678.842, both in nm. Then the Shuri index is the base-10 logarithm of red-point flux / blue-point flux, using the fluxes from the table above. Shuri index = 0.0021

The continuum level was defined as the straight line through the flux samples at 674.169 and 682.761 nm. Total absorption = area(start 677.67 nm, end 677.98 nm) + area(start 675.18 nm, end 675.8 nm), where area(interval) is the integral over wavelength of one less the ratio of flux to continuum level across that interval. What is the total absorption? 0.0026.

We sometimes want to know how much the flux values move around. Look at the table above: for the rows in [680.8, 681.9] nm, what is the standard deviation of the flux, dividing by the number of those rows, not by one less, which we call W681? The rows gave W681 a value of 0.045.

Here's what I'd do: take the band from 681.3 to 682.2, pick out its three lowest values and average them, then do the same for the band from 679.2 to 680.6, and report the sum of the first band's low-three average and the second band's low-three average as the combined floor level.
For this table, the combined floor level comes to 42.1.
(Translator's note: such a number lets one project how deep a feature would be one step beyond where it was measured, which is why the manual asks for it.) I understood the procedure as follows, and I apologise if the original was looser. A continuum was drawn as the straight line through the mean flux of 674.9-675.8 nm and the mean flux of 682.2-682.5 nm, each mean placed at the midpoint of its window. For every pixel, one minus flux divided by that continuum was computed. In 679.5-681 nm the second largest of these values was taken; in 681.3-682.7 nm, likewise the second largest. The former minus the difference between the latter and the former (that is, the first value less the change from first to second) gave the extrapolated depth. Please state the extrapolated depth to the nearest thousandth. -0.010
